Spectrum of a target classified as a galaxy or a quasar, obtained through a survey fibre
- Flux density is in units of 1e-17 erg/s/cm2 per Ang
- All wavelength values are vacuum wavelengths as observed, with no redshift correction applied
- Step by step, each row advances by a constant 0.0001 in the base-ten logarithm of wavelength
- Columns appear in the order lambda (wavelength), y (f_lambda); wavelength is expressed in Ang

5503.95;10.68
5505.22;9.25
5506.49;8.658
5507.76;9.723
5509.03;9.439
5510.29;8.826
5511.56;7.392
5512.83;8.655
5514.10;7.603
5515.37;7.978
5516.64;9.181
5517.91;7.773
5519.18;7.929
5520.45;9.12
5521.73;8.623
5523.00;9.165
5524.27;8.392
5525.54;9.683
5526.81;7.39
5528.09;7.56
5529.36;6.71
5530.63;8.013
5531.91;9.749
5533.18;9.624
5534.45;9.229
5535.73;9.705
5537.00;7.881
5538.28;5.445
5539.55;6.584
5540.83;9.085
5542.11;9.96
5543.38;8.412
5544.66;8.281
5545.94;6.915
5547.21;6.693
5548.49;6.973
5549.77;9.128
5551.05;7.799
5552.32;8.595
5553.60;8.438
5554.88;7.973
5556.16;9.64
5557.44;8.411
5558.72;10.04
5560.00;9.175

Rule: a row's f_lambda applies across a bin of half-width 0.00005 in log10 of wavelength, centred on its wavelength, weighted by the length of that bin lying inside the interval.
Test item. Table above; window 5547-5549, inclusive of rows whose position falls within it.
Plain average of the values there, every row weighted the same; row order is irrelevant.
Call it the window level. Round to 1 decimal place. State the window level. 6.8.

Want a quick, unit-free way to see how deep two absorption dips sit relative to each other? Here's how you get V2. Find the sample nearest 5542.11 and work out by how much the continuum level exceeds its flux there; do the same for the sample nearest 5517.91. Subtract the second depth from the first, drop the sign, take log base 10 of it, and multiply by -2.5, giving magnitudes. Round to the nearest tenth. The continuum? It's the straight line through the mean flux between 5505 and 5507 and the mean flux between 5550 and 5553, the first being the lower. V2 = -1.0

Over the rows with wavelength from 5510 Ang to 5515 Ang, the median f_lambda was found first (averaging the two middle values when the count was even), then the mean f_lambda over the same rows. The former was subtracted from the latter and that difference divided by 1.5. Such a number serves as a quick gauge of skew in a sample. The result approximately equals 0.0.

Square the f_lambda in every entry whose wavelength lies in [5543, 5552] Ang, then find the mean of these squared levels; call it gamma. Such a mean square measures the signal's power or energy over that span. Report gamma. 61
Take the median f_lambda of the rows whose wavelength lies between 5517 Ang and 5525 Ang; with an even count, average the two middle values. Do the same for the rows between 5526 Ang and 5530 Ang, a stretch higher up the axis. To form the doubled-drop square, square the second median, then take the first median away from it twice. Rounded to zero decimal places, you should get 38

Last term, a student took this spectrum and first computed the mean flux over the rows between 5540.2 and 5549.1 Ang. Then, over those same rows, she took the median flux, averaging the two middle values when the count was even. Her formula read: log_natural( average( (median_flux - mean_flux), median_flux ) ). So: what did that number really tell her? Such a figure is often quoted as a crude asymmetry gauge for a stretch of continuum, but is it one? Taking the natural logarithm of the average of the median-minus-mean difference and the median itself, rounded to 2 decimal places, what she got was 1.45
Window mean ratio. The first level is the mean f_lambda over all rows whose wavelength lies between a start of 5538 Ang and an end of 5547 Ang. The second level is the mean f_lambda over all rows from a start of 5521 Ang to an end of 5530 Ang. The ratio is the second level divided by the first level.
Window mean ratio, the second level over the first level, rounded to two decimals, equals 1.05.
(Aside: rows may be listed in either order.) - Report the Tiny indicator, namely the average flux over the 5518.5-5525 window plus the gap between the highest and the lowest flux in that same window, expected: 9.9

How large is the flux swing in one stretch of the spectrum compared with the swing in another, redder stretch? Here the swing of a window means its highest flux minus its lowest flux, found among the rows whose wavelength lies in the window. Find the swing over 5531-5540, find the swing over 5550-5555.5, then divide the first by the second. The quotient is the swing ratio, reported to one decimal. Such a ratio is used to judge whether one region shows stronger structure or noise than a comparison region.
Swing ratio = 5.4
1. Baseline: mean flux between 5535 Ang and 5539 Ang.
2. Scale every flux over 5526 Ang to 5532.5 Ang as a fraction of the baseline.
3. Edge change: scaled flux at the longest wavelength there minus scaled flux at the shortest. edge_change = 0.31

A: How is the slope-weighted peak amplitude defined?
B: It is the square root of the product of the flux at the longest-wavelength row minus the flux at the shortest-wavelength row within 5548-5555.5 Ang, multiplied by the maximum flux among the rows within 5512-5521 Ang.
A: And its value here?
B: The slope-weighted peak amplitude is 3.0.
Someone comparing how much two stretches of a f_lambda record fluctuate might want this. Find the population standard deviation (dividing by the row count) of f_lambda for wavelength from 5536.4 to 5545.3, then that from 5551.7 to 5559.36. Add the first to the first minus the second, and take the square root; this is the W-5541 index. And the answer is 1.4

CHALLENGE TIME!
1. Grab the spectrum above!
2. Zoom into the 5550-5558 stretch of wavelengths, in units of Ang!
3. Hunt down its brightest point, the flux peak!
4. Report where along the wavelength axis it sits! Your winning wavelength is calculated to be 5556.16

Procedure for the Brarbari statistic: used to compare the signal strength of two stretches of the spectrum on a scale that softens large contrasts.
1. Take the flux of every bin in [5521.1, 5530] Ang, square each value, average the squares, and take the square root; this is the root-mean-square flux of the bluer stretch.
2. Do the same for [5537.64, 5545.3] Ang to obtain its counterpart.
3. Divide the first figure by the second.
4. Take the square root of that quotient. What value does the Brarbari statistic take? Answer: 1.01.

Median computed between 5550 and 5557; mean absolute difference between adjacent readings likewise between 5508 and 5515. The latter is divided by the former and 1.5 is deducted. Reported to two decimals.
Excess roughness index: -1.37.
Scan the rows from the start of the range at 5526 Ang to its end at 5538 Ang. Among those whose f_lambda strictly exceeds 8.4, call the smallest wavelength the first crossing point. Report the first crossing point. 5531.91 Ang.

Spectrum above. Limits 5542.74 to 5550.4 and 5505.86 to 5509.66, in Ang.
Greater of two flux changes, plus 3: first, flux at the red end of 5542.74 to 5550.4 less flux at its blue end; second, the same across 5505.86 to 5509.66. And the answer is 3.8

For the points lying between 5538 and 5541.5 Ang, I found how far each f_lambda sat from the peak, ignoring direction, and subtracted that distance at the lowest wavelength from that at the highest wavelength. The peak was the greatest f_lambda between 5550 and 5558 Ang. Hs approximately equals -3.6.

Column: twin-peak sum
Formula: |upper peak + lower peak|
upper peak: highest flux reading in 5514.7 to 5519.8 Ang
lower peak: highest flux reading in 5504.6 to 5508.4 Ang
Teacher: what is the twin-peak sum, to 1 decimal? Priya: 18.9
